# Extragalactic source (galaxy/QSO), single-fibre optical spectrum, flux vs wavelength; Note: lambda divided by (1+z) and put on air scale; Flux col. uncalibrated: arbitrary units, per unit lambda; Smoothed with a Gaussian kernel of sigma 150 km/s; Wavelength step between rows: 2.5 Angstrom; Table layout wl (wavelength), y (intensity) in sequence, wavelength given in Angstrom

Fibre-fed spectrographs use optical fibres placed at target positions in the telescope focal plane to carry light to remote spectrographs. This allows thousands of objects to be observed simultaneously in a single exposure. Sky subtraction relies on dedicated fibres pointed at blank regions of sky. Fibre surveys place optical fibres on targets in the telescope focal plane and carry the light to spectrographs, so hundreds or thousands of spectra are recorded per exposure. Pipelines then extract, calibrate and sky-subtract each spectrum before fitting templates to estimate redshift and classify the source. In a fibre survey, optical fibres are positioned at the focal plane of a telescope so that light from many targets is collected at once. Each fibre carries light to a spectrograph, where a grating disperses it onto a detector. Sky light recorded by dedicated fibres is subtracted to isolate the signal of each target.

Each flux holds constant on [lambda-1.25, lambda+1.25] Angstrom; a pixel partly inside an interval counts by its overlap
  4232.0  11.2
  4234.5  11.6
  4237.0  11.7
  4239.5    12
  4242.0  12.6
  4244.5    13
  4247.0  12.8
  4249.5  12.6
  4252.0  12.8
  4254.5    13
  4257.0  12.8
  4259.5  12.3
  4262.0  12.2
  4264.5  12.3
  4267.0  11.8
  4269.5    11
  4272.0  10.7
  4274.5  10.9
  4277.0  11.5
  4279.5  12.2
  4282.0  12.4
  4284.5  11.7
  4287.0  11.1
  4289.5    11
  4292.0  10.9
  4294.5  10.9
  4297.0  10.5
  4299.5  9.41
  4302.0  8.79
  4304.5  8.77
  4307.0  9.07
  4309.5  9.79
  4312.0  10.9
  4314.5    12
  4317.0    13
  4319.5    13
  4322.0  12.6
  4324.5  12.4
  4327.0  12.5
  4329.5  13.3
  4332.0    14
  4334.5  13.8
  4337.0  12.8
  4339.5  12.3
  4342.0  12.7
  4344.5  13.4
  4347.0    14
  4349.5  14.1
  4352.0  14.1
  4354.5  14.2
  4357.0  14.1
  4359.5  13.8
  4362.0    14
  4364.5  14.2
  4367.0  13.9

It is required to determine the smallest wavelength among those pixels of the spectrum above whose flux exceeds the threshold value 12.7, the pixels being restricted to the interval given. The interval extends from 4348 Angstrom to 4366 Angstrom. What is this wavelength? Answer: 4349.5 Angstrom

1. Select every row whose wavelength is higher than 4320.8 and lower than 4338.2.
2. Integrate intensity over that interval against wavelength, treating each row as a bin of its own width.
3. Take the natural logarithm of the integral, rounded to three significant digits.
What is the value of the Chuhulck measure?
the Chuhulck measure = 5.43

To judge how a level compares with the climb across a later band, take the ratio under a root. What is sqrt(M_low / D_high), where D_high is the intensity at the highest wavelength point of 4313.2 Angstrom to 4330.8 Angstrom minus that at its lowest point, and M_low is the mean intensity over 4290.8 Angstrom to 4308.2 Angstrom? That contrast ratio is 2.7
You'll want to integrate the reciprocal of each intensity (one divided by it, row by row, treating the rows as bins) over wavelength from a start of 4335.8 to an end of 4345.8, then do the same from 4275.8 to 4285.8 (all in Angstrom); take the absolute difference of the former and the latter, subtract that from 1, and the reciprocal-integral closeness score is 0.944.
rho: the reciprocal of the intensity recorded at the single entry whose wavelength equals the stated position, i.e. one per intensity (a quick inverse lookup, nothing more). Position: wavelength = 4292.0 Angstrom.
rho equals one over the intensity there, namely 0.092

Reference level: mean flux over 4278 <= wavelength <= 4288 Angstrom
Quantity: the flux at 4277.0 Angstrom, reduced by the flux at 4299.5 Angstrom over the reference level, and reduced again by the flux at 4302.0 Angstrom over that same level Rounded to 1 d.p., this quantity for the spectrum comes 10.0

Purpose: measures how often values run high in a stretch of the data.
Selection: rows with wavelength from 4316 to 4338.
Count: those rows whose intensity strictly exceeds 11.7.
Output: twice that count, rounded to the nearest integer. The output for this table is 18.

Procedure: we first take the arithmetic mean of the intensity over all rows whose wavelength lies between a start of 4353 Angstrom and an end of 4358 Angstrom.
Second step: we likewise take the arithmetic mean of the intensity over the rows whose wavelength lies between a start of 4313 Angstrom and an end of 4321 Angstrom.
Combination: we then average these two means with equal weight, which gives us 13.4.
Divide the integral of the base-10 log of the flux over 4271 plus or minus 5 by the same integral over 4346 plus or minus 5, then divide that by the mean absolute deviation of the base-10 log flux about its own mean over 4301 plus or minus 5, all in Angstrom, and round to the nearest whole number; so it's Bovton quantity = 34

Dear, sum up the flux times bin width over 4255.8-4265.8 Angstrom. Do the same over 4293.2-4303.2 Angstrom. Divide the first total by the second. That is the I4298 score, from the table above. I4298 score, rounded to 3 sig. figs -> 1.25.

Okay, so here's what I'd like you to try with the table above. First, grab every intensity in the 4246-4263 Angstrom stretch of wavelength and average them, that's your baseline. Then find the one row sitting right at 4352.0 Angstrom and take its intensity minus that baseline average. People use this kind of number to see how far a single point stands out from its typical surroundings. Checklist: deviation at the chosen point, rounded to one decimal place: 1.5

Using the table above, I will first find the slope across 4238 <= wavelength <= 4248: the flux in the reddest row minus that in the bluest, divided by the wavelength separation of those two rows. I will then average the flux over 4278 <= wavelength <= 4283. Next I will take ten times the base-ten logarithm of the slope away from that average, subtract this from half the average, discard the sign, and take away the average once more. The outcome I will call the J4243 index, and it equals 3.6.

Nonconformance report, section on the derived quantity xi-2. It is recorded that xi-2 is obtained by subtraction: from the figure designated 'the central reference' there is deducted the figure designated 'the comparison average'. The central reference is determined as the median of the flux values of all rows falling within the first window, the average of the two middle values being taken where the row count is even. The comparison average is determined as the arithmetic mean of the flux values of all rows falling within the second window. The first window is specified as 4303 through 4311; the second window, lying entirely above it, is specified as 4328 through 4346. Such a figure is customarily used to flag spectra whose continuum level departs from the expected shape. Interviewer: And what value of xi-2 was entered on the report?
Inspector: -4.1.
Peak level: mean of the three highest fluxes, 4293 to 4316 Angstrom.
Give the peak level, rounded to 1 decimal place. 11.3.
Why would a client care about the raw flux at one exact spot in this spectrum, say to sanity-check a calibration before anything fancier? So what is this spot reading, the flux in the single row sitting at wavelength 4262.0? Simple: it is 12.2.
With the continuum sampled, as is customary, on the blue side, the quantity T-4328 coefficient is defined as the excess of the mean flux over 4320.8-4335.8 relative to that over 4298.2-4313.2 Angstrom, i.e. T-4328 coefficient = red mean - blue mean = 3.6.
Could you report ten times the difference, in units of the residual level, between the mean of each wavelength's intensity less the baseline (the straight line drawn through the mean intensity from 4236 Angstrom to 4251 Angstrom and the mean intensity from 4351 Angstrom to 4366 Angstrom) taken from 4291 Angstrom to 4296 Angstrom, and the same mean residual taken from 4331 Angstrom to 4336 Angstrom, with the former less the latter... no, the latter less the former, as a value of 24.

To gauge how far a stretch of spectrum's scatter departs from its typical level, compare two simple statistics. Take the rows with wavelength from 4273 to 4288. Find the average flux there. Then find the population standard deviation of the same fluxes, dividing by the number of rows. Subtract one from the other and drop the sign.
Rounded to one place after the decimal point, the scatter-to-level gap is 11.1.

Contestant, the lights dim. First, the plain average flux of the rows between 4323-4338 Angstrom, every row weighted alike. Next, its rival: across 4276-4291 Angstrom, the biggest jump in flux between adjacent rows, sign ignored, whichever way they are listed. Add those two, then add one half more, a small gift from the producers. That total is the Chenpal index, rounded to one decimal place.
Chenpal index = 14.3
